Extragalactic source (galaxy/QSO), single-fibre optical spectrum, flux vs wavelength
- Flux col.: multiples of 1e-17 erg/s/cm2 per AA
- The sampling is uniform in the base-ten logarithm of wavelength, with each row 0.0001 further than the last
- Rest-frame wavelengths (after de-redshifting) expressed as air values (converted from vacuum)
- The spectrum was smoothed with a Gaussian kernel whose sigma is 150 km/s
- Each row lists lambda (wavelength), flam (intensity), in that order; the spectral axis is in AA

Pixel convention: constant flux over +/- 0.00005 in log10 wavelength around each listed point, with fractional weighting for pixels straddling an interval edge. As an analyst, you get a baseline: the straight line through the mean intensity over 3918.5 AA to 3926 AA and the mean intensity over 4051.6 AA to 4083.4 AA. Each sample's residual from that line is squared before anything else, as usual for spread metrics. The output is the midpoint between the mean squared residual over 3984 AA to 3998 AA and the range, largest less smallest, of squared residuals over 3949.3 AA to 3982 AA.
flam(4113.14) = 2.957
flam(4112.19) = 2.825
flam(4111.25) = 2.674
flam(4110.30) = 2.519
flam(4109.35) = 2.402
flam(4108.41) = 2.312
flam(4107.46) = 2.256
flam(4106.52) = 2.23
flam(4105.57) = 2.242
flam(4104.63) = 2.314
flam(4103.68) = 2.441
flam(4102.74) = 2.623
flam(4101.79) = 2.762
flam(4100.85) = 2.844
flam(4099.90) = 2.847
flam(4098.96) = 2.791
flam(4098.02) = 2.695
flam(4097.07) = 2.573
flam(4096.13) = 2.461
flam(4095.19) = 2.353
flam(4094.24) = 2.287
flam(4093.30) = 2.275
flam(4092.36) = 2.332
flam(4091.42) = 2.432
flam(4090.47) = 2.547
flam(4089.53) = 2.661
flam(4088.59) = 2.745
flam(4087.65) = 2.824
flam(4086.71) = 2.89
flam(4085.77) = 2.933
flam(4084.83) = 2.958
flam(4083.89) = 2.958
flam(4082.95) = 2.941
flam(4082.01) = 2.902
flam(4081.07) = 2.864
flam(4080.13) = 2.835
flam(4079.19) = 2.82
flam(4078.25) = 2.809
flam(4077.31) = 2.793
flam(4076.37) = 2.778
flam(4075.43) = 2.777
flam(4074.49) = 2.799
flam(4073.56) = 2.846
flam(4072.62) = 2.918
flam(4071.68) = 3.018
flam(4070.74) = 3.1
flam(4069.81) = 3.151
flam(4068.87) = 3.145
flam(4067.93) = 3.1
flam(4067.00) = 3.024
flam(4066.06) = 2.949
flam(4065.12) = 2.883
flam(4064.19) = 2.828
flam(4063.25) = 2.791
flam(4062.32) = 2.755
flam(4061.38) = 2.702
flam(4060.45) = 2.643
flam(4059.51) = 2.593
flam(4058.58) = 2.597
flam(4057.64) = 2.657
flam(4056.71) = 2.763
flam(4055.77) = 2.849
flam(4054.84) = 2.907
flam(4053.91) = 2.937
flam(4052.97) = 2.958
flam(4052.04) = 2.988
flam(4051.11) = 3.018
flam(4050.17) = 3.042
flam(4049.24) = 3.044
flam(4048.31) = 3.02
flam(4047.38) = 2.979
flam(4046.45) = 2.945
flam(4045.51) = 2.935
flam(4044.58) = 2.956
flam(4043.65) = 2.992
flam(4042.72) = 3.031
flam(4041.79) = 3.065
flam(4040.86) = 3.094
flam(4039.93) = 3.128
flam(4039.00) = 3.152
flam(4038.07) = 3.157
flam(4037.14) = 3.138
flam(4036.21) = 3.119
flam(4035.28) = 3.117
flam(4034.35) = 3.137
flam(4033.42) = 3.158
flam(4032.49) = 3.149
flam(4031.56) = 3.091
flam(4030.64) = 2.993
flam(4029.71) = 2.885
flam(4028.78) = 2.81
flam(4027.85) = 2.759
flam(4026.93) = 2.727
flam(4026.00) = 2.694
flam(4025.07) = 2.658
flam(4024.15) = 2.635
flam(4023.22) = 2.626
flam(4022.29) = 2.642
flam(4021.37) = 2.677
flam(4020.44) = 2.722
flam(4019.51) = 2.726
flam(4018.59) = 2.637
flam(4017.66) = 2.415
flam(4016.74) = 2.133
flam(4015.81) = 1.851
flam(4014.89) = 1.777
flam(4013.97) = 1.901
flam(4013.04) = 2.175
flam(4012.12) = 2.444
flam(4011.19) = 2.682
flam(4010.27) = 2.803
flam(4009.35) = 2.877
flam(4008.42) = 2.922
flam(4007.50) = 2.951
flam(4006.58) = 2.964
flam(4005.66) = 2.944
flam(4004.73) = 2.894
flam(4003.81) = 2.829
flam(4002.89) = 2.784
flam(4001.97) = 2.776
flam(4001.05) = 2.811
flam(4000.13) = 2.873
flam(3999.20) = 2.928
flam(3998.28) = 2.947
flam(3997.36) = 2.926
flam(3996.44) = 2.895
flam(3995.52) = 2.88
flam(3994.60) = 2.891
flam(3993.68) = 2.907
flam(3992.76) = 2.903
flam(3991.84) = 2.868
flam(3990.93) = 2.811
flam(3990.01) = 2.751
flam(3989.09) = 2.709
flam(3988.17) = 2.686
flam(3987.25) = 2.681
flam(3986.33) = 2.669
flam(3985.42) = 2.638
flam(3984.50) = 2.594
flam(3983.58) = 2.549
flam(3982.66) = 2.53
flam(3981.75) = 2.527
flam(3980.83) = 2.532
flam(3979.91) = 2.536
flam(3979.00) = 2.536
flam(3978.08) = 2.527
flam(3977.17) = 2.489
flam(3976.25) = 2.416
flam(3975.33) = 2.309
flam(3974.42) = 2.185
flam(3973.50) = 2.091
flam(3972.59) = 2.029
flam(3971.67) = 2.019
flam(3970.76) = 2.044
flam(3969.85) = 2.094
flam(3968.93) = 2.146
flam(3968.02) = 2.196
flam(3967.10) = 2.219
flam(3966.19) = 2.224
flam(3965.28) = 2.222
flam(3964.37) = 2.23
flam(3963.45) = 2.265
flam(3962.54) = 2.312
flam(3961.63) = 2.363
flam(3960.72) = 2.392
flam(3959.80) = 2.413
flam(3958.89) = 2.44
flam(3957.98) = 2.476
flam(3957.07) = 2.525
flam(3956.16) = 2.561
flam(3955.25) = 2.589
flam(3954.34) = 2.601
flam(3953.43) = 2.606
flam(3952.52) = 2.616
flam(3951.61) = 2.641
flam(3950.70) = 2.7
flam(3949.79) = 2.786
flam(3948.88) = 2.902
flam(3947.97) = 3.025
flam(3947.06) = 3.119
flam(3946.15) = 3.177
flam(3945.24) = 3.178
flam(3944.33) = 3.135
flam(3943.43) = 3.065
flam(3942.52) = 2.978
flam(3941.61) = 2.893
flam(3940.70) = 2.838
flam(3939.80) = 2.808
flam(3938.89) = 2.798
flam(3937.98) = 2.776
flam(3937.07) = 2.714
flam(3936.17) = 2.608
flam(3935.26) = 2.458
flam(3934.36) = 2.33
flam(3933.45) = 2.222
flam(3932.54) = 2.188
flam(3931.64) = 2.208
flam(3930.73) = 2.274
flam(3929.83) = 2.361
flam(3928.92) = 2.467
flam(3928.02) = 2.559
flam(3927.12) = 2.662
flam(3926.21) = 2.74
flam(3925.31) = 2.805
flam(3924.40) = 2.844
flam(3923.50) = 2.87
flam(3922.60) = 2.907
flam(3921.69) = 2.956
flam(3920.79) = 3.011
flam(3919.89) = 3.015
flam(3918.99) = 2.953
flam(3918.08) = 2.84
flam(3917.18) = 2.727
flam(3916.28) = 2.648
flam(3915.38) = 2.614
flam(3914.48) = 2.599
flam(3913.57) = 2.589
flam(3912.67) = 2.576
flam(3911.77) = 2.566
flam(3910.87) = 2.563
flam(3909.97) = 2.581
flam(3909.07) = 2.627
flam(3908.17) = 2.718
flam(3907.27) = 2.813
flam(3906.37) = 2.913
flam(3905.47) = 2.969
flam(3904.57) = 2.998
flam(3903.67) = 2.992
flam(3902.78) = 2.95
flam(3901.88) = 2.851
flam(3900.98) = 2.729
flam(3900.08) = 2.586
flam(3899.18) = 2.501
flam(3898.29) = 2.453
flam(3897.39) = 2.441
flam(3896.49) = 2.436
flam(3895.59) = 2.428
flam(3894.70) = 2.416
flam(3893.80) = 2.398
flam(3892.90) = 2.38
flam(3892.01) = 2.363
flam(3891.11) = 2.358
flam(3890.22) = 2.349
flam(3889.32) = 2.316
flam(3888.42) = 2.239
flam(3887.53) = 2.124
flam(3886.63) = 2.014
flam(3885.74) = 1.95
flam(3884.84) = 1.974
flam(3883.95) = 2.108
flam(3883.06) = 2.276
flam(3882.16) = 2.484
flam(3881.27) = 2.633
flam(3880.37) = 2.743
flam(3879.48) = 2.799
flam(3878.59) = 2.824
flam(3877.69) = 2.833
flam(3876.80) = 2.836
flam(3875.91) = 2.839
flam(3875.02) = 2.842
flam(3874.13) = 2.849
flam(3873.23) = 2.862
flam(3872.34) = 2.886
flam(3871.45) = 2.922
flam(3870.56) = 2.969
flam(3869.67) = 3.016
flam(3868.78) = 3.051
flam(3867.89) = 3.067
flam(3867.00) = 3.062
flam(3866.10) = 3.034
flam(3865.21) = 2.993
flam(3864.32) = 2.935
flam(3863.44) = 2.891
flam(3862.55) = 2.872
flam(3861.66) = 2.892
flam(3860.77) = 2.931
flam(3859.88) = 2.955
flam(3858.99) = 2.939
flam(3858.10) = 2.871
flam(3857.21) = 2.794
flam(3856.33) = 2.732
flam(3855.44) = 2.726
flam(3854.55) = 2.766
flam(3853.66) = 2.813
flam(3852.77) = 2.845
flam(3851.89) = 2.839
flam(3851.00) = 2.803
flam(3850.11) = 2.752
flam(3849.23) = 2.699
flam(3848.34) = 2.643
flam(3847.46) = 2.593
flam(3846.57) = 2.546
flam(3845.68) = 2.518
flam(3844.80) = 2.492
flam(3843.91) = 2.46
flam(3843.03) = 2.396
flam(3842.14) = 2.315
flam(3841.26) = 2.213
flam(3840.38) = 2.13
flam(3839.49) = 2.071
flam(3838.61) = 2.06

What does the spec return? 0.39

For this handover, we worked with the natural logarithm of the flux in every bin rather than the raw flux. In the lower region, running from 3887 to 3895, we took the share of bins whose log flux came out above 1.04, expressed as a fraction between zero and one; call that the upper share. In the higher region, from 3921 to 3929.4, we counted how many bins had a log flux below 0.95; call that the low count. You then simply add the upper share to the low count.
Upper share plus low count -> 2.0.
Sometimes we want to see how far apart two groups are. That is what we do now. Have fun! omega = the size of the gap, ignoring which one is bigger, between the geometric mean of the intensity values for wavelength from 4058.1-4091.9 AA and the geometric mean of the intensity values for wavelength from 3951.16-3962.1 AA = 0.32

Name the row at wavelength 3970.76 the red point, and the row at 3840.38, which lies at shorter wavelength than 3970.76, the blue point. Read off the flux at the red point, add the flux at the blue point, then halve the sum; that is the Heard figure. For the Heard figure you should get 2.09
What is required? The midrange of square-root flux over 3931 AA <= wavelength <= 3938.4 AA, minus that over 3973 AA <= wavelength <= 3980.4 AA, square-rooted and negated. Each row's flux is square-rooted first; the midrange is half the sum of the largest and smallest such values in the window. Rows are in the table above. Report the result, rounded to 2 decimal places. -0.23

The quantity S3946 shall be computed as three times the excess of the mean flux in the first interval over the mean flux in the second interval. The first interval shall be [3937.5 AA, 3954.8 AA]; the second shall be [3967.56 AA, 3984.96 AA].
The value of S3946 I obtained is 1.6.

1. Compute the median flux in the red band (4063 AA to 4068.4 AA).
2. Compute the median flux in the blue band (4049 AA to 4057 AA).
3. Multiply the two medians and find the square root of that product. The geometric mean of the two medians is 2.94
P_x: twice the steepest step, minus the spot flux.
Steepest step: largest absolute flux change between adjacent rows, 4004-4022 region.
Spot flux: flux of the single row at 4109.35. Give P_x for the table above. -1.8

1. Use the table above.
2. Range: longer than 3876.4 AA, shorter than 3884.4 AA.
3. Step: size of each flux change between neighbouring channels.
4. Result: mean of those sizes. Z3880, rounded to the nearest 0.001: 0.091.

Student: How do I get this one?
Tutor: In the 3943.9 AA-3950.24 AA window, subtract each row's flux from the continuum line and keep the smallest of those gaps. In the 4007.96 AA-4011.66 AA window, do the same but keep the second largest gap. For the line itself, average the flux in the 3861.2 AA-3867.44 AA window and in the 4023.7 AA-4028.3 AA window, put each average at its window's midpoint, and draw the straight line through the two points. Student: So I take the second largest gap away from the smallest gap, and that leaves -0.3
